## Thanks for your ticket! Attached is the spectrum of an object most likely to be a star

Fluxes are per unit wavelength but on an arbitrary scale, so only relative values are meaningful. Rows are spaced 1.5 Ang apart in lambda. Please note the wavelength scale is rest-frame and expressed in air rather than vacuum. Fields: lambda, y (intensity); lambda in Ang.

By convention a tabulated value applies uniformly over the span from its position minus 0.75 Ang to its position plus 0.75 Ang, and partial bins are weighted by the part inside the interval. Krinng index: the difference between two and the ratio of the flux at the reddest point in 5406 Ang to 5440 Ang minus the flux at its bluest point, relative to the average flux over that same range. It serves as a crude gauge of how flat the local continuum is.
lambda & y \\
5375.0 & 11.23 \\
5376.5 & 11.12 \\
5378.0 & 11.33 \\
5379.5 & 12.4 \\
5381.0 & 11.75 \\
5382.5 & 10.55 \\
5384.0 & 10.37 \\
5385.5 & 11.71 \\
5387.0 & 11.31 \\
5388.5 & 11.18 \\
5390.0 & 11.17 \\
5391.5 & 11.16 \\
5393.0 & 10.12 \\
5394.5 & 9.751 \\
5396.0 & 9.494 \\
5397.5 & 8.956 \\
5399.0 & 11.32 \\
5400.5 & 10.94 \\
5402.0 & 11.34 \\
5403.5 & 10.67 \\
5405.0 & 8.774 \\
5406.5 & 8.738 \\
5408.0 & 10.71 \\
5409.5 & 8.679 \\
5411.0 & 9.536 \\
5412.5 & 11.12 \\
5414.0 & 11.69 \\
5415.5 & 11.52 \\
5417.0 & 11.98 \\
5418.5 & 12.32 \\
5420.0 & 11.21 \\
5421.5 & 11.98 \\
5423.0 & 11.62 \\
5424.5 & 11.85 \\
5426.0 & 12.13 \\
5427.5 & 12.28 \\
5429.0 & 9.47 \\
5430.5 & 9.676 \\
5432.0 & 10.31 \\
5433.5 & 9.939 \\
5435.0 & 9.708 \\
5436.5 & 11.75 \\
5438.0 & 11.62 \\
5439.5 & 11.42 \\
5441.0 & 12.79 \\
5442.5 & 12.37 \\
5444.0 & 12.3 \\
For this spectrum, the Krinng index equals 1.75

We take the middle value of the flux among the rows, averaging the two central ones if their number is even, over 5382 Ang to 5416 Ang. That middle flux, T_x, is 10.7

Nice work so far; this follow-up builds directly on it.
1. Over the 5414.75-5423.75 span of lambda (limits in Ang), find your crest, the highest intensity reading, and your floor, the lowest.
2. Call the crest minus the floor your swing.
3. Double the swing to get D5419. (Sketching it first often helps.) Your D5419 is 2.2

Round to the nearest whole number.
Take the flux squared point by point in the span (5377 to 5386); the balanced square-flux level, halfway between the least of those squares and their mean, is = 118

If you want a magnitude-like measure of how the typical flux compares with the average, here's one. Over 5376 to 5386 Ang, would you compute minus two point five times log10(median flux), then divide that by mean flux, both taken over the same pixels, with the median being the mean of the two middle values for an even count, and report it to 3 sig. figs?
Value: -0.233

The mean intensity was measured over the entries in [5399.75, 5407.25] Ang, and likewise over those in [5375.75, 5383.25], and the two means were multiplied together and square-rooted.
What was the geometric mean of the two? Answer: 10.74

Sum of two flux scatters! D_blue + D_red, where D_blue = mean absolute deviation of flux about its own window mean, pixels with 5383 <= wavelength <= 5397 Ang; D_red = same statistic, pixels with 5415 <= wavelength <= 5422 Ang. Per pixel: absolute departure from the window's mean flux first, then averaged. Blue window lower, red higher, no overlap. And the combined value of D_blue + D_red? 1.03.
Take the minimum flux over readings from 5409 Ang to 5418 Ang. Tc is 8.679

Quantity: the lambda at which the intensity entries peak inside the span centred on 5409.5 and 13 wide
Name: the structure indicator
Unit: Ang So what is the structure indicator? 5414.0 Ang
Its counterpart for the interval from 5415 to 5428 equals 5418.5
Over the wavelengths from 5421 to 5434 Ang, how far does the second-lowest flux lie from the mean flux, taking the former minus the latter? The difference -1.35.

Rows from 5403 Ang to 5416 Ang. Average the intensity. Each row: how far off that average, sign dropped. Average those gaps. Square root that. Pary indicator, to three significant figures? 1.04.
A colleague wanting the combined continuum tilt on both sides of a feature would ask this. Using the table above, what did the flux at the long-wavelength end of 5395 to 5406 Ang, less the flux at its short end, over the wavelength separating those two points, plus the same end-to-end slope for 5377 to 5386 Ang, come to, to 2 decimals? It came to -0.03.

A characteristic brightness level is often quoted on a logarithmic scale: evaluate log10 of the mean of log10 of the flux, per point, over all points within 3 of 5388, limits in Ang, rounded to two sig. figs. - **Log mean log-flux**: 0.023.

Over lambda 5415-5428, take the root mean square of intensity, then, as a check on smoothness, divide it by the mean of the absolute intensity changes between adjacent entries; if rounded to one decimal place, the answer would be 25.7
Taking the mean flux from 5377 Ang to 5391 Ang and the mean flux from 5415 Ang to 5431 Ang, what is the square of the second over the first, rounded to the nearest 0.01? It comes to 1.03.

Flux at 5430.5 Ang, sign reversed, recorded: -9.7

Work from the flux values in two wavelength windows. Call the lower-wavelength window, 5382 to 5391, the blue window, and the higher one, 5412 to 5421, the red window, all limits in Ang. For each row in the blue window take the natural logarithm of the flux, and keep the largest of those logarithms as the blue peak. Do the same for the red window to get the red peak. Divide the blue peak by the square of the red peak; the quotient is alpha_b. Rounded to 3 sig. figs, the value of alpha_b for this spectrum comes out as 0.390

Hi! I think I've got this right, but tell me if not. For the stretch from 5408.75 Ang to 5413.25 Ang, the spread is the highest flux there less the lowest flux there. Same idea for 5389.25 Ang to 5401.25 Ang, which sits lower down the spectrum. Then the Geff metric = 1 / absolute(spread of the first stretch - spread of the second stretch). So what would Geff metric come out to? 13.0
